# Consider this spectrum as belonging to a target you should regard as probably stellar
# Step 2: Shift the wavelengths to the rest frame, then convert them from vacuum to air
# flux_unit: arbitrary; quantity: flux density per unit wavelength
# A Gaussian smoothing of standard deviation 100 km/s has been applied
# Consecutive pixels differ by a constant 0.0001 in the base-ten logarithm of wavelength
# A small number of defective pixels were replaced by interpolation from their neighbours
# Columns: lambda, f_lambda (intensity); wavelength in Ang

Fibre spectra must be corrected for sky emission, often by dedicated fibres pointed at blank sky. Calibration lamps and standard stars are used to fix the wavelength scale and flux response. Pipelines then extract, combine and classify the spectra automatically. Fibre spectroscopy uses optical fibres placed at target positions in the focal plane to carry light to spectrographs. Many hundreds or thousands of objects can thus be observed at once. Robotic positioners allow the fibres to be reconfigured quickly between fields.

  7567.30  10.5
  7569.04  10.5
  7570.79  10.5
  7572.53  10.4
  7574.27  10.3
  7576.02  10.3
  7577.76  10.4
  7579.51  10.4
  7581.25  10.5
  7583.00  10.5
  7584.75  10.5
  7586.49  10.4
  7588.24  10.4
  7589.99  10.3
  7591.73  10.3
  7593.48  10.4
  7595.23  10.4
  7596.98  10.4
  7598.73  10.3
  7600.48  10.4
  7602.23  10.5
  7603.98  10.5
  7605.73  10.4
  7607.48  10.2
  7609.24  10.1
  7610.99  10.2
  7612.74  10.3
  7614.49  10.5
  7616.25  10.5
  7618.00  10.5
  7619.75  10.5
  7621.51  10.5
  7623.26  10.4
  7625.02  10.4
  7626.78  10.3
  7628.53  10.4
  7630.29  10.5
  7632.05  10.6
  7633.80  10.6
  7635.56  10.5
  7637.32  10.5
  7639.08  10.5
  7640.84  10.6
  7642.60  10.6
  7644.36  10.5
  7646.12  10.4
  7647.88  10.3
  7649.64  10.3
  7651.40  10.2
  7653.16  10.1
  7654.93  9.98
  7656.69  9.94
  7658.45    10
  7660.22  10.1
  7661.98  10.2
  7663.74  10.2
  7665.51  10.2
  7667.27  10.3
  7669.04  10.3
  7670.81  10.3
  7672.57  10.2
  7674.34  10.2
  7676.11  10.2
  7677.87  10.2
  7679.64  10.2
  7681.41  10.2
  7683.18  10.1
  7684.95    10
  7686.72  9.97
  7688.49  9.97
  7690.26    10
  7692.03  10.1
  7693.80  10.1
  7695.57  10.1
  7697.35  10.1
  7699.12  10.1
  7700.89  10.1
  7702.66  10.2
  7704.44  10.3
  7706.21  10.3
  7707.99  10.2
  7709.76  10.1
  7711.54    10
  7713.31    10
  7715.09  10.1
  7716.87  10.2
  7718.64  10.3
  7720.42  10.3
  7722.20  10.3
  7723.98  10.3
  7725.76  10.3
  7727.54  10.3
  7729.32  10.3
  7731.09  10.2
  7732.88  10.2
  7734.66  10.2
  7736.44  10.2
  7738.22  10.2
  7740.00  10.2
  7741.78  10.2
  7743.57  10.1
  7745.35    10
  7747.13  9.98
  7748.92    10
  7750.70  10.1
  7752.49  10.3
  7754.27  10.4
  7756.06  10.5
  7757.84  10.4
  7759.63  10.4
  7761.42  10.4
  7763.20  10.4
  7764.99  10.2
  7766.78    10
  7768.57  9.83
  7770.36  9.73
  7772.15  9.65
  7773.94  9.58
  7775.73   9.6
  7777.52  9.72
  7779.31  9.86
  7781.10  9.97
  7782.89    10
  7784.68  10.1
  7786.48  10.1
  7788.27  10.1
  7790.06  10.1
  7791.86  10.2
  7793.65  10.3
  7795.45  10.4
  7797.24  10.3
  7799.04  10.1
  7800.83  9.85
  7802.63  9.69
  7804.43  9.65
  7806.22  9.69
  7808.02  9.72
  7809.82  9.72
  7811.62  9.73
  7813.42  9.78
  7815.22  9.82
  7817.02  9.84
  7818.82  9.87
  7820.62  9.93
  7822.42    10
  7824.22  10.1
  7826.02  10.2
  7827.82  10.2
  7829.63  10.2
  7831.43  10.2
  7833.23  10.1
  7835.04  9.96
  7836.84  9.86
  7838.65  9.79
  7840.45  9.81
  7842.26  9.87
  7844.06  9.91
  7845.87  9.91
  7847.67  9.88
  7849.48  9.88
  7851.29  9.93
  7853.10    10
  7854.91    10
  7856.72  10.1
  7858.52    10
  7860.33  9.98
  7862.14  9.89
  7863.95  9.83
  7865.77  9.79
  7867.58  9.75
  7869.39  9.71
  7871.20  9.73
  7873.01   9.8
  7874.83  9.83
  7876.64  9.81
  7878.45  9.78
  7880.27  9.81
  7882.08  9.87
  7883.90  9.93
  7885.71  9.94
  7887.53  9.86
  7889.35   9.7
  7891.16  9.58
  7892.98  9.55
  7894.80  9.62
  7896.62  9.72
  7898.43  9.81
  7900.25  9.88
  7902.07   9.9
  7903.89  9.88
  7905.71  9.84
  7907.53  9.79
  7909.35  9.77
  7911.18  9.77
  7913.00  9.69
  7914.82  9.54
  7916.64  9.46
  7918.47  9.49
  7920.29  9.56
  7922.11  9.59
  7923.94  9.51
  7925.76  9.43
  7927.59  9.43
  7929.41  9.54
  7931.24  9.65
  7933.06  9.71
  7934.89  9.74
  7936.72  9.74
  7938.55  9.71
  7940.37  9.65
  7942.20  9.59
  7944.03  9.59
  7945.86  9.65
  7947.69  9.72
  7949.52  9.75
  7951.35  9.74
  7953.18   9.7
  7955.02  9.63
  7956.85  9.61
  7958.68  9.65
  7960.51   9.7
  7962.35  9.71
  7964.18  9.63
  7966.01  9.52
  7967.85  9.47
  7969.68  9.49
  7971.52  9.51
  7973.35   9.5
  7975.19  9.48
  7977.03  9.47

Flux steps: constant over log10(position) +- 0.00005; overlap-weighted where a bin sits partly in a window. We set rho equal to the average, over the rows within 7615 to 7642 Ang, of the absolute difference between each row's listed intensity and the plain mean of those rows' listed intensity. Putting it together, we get 0.06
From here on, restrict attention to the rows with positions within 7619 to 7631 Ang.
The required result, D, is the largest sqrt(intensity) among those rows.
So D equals 3.24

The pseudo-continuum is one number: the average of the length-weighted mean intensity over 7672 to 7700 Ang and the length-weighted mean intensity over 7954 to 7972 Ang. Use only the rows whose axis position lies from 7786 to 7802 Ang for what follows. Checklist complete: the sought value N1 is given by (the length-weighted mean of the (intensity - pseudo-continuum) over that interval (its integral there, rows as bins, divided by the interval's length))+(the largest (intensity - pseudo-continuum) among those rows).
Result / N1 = 0.9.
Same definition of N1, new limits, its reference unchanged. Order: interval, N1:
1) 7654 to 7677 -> 0.8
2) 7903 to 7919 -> -0.1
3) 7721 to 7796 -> 0.9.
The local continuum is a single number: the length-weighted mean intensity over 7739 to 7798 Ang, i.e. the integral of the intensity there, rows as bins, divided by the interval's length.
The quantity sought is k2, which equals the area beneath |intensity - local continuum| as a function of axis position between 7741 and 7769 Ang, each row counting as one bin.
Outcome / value 5.3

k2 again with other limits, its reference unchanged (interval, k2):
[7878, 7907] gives 8.8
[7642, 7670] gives 4.9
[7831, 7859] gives 4.5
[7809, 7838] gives 5.2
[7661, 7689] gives 3.3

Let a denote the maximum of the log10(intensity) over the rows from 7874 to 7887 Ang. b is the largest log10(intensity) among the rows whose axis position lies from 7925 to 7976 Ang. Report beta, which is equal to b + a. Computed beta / 1.99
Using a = 1.00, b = 0.989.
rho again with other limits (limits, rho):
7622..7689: 0.16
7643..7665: 0.13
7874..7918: 0.10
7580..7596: 0.06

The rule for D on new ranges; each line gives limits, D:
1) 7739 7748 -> 3.19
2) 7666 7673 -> 3.21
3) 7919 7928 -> 3.10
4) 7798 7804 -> 3.18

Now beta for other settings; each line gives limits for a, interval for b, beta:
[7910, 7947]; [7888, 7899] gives 1.98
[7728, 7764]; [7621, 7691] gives 2.05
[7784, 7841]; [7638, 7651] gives 2.04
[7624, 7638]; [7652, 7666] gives 2.03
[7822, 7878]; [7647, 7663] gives 2.02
